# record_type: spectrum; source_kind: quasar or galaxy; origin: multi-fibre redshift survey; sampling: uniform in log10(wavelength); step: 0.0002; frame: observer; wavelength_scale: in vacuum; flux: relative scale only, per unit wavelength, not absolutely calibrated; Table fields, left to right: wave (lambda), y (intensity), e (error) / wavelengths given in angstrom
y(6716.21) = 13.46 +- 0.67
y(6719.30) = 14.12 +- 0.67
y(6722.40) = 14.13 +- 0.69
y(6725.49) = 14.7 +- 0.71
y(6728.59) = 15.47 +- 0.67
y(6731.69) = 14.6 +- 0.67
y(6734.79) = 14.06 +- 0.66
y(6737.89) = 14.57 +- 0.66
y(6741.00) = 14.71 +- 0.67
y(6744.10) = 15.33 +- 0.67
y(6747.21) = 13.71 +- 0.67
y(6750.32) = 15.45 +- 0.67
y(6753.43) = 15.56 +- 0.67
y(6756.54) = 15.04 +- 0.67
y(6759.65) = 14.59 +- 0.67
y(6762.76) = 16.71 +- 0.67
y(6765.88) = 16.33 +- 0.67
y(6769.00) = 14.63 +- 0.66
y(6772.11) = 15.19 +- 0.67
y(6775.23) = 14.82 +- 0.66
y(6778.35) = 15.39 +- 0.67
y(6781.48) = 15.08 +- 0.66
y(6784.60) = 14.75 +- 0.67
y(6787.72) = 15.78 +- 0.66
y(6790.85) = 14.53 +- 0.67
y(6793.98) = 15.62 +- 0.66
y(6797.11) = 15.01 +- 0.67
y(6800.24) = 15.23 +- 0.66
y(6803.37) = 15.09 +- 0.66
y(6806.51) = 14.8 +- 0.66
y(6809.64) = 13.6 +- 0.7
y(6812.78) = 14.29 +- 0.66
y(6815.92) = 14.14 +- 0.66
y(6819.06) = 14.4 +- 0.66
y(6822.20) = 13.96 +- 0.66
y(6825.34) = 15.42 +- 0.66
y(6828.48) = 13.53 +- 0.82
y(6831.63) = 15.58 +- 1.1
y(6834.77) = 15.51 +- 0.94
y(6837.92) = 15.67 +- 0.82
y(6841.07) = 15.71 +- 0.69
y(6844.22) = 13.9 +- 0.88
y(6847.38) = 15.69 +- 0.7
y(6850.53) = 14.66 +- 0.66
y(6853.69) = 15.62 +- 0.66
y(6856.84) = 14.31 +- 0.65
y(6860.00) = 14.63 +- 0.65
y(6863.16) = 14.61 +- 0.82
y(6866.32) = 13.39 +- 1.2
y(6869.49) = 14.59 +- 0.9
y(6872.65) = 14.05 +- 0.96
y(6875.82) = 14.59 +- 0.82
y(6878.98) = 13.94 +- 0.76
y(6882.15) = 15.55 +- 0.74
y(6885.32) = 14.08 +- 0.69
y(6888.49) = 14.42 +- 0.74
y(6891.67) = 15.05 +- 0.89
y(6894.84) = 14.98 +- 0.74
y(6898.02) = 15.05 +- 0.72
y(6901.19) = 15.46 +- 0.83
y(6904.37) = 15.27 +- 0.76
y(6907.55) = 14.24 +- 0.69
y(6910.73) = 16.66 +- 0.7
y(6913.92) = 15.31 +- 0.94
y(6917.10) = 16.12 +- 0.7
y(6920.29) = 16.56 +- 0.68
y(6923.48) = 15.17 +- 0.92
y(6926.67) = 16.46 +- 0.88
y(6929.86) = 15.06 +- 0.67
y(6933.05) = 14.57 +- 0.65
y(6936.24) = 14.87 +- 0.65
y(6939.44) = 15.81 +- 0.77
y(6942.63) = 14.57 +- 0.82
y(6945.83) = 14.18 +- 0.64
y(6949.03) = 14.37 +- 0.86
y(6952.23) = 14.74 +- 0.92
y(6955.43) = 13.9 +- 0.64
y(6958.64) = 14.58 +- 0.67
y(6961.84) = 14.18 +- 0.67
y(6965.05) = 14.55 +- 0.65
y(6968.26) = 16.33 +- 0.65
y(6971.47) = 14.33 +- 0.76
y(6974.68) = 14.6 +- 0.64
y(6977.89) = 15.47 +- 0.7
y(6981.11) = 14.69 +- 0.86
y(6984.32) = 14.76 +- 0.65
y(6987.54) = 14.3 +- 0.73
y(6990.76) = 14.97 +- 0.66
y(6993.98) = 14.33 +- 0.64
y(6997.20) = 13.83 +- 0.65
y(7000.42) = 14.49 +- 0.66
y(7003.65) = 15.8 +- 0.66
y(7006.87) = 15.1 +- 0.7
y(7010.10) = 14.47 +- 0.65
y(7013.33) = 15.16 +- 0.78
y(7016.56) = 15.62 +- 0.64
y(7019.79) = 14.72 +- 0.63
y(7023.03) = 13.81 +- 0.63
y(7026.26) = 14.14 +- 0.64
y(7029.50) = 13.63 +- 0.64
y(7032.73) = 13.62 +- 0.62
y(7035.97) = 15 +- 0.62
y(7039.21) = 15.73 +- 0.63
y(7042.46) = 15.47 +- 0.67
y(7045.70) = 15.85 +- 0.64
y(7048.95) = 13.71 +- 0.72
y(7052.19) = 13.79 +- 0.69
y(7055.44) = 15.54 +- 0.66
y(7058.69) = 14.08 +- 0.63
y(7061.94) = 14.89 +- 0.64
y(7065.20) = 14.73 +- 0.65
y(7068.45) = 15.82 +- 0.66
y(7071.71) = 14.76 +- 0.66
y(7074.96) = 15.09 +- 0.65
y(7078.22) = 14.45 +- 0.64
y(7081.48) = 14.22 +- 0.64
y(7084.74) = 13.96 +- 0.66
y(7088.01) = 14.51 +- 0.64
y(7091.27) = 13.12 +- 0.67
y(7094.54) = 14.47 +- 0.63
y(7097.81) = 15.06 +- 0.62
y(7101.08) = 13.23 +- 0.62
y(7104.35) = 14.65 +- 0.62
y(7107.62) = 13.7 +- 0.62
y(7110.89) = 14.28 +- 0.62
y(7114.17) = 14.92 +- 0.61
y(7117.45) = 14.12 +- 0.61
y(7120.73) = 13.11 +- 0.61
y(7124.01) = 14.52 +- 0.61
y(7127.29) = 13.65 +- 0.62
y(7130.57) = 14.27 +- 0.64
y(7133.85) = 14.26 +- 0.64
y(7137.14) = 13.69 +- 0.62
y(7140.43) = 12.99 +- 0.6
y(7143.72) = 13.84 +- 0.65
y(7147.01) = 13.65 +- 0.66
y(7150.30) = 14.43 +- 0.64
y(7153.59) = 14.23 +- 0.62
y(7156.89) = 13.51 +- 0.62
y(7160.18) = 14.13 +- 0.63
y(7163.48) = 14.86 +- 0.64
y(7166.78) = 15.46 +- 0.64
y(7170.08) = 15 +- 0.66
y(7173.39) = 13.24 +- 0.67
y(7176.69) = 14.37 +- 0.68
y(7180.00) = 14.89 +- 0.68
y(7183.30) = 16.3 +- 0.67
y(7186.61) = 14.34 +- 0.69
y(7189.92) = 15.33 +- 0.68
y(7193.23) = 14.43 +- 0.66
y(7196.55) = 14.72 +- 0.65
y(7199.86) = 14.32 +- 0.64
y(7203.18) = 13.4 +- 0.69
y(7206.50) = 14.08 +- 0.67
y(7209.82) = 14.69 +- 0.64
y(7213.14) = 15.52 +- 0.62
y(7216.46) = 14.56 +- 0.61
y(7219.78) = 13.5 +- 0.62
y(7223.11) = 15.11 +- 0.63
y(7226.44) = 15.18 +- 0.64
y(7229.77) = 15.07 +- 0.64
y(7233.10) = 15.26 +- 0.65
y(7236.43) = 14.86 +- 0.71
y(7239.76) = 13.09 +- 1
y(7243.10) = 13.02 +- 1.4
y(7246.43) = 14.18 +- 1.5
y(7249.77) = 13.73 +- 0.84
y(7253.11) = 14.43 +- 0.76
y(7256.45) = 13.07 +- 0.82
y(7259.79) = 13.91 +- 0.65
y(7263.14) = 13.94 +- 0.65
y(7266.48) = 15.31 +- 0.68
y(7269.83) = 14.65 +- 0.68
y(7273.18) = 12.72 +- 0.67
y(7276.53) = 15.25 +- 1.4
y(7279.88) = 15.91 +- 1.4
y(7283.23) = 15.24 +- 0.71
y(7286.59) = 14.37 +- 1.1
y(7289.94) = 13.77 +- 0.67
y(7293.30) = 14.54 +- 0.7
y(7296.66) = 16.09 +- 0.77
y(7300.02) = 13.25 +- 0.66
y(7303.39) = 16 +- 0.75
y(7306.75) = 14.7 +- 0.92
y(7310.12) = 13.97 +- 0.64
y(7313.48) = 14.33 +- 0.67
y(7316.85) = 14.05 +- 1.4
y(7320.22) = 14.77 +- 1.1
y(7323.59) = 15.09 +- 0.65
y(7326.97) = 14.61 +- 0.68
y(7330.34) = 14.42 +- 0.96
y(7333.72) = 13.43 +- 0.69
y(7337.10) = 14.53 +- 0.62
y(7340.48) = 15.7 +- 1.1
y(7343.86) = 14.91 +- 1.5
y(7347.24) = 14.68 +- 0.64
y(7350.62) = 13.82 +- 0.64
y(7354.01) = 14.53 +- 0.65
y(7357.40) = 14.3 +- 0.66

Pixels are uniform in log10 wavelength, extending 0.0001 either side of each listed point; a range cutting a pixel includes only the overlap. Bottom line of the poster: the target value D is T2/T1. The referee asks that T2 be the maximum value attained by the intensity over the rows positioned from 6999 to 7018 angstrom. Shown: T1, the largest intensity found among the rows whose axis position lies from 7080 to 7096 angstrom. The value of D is 1.09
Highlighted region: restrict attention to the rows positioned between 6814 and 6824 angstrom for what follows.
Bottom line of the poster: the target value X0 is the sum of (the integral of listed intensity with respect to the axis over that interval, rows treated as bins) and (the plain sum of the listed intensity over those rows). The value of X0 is 185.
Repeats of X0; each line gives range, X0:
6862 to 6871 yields 170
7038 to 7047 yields 188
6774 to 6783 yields 181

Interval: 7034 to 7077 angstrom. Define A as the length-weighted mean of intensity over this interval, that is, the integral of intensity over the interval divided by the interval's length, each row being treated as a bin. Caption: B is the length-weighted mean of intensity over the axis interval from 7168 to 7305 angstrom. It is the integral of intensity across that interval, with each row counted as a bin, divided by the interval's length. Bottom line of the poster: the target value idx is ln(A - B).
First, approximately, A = 14.9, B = 14.5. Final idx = -0.83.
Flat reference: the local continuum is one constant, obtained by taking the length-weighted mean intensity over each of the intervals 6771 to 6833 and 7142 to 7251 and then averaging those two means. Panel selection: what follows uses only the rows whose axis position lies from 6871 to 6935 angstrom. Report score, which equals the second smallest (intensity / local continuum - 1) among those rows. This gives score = -0.039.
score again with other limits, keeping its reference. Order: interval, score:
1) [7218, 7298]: -0.109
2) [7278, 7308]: -0.058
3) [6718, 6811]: -0.062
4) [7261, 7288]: -0.046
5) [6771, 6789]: 0.014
